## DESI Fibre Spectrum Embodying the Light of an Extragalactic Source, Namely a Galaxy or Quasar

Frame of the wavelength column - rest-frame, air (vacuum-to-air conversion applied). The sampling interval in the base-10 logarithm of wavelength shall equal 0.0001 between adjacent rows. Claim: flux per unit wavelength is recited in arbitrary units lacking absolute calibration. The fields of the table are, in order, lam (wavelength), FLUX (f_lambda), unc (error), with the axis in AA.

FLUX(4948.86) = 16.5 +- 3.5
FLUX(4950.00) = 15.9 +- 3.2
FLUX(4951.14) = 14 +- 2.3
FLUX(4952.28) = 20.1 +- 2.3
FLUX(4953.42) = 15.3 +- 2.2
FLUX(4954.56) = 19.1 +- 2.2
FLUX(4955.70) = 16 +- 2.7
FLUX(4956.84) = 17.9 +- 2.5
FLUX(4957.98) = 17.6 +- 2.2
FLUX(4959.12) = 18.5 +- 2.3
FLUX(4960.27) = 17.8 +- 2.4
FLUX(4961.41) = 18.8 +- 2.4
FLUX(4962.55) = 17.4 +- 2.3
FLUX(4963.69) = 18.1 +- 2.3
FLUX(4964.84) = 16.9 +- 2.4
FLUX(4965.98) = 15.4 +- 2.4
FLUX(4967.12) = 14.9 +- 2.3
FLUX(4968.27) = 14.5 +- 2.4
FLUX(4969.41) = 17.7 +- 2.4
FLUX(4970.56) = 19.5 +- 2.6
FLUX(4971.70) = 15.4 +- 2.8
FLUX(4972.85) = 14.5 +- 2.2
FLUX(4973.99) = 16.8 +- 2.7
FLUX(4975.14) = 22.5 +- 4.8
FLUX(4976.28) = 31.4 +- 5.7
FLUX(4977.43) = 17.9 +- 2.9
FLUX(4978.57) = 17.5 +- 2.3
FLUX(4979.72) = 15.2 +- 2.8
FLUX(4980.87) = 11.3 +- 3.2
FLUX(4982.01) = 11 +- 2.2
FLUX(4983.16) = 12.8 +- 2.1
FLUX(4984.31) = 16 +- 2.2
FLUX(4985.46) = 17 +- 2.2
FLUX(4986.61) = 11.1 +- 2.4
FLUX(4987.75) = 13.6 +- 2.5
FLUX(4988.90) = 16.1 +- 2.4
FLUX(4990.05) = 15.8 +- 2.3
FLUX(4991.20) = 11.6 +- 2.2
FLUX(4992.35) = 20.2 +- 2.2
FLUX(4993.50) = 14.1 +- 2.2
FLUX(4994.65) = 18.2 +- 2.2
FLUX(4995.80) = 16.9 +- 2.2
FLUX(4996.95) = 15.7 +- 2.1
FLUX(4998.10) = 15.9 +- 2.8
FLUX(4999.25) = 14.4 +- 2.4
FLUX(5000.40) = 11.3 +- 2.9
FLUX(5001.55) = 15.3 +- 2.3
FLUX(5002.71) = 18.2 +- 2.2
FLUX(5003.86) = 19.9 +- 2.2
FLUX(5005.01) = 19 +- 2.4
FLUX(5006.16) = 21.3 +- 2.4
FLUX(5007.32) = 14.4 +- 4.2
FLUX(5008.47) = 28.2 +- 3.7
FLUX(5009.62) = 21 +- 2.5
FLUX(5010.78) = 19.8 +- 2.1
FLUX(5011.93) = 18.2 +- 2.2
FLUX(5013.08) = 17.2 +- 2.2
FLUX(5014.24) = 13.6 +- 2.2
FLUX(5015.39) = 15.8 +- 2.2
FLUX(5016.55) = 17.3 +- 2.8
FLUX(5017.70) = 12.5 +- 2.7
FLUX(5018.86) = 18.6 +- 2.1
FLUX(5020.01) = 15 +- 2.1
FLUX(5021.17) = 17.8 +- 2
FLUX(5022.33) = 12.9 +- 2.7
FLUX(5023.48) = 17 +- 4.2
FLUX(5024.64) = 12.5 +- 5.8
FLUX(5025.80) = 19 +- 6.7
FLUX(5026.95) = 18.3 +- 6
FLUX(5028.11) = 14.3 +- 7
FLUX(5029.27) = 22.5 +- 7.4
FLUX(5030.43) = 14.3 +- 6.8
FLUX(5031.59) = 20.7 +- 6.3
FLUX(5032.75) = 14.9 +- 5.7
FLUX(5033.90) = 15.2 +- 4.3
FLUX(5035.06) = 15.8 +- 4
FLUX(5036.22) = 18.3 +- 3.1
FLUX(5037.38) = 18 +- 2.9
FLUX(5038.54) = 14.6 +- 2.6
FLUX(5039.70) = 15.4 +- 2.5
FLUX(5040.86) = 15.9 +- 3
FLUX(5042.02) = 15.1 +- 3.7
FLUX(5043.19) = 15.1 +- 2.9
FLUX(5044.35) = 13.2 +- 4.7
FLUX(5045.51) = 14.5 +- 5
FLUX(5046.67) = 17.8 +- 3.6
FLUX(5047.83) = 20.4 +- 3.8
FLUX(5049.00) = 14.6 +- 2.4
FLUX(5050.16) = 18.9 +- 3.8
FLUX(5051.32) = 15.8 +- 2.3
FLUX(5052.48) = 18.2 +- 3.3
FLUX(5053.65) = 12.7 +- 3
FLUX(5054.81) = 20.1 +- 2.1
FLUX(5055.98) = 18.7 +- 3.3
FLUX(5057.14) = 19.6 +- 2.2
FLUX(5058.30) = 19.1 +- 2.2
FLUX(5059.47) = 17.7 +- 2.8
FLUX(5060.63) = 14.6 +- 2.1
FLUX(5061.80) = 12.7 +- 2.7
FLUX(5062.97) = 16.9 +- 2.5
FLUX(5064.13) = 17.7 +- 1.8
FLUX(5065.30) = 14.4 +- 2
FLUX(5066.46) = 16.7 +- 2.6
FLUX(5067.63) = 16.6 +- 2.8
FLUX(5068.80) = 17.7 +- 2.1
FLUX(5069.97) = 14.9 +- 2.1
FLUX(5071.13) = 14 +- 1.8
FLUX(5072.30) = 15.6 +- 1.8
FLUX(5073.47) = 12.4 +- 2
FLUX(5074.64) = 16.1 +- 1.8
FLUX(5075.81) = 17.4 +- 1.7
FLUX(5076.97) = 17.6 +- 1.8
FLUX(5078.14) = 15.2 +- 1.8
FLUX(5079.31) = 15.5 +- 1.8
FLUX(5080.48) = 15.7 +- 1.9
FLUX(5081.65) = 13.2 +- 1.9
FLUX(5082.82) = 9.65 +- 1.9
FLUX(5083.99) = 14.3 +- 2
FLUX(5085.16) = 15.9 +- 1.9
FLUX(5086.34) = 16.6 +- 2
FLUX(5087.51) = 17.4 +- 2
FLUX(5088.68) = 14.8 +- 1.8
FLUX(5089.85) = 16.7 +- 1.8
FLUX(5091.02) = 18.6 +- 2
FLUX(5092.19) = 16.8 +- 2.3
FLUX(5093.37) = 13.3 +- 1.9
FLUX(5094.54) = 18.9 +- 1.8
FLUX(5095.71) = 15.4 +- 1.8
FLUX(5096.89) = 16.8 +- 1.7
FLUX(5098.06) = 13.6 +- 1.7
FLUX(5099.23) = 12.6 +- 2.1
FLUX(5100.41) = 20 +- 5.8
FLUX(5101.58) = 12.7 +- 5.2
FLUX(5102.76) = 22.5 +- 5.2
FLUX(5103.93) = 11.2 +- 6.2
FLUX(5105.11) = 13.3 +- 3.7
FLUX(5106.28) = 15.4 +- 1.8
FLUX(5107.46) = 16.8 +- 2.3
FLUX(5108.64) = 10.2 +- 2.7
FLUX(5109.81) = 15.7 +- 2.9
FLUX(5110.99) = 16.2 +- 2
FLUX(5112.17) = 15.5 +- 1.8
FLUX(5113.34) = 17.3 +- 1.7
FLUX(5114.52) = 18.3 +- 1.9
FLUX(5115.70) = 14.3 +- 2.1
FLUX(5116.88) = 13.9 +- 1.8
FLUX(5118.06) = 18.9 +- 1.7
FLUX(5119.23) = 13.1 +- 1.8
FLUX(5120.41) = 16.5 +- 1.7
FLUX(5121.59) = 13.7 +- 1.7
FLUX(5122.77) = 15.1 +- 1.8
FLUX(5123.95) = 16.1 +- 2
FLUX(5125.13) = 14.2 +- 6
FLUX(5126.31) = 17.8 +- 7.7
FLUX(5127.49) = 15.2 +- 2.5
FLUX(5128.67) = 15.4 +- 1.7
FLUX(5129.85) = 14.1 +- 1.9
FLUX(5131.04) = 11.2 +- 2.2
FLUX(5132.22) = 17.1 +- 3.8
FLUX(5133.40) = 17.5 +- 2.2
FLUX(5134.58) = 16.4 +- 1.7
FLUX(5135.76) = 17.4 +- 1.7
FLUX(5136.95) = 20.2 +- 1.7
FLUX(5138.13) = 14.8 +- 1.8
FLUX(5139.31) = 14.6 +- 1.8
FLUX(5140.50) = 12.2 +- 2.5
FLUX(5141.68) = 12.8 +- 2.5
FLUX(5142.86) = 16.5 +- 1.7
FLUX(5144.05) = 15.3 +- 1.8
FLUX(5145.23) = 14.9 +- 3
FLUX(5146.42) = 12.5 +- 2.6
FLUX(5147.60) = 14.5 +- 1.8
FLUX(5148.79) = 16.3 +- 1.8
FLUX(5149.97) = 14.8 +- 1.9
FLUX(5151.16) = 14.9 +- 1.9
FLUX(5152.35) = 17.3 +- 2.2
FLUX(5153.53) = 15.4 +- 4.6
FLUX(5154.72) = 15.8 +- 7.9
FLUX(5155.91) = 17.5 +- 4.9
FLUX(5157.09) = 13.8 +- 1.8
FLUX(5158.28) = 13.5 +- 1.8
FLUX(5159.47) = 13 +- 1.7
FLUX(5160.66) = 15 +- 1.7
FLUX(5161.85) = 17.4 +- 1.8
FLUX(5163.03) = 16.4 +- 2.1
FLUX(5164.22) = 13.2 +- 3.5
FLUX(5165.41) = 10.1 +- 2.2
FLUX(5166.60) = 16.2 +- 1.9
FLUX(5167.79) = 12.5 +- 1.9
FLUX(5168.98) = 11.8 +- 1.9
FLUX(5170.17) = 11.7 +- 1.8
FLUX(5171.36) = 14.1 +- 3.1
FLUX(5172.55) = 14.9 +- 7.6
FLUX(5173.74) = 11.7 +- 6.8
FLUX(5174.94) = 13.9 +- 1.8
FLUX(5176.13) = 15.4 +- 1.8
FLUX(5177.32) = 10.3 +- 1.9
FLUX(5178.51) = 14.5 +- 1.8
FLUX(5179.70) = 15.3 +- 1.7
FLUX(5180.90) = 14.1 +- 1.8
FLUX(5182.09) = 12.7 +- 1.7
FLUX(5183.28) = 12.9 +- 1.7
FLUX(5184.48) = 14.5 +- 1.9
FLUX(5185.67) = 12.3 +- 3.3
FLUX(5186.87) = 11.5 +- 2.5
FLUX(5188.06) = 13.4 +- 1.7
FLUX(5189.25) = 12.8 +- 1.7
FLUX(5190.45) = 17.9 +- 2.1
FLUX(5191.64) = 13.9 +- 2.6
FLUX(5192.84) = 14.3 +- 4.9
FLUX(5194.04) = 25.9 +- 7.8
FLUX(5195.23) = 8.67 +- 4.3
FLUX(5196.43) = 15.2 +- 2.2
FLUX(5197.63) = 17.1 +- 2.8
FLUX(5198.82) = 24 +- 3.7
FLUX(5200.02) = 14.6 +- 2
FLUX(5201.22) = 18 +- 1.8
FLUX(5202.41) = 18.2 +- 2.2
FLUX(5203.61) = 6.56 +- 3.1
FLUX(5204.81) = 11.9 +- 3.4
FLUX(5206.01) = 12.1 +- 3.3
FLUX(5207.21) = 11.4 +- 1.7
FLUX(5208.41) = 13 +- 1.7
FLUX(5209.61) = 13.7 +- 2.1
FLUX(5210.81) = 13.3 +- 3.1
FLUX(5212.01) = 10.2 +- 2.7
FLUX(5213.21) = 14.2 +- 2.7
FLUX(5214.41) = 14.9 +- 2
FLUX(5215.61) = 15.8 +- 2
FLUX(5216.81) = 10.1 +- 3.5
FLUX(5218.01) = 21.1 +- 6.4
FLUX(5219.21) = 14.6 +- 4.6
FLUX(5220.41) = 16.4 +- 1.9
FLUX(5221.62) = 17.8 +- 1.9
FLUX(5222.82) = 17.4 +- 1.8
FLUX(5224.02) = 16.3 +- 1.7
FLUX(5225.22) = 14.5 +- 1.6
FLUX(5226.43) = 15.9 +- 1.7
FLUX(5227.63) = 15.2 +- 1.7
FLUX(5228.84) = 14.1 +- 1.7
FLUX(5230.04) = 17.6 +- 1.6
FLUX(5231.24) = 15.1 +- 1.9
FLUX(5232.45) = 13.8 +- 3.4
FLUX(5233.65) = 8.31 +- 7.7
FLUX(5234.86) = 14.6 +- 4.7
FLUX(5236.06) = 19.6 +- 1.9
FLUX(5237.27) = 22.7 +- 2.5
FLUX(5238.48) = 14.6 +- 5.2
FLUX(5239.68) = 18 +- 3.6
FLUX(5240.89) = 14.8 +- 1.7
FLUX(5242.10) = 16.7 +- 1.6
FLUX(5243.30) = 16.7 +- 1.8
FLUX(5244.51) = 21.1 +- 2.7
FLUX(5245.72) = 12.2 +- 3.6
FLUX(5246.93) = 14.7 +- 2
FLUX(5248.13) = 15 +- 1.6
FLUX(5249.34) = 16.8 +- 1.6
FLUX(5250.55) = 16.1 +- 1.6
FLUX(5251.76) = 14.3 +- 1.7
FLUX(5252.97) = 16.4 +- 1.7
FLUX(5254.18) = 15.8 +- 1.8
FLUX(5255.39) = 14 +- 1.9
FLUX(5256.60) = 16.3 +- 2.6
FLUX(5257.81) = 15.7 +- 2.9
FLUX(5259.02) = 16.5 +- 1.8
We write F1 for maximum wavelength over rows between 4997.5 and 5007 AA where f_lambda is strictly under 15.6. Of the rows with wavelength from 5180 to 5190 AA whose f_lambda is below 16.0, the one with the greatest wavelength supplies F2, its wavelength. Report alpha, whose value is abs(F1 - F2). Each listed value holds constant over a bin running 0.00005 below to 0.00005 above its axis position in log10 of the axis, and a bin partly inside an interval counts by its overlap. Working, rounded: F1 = 5001.55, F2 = 5189.25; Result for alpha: 187.7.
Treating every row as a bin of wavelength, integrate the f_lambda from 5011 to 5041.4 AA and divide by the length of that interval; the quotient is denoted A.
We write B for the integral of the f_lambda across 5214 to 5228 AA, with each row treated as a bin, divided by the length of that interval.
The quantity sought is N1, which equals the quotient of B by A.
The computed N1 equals 0.97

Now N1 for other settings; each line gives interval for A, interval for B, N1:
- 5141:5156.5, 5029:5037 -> 1.13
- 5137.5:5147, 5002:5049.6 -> 1.20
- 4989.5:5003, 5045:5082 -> 1.05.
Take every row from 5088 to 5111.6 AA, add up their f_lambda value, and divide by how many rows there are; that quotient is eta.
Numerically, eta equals 15.6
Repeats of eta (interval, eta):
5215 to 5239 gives 15.8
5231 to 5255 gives 15.9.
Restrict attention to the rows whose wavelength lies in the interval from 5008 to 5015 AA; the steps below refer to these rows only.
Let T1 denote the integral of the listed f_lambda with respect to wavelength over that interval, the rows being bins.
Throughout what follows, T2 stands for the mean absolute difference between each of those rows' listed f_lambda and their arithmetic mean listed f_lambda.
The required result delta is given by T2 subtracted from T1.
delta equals 133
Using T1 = 136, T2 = 3.3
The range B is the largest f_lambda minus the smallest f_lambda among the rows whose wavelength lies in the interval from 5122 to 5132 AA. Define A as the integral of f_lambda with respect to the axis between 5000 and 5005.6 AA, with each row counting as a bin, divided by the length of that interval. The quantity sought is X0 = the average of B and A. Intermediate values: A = 16.9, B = 7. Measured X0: 12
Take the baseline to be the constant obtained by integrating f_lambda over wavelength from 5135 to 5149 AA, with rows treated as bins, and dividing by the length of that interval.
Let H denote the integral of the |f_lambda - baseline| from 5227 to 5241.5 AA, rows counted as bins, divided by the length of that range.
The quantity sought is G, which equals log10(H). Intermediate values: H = 2.3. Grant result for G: 0.37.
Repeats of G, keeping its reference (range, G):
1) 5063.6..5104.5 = 0.30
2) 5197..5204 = 0.62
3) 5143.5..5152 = -0.09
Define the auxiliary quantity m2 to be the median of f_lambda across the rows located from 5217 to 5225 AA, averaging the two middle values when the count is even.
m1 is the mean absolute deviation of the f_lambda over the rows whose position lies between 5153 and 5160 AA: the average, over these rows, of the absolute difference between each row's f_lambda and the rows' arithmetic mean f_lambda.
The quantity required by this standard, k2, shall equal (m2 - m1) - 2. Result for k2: 13.5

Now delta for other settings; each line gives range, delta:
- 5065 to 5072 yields 109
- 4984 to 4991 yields 101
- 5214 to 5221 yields 106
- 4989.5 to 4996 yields 102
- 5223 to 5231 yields 124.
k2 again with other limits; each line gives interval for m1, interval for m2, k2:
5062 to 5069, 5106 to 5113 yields 12.8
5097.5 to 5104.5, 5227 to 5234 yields 8.7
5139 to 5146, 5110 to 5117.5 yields 12.6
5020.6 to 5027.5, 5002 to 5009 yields 15.1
